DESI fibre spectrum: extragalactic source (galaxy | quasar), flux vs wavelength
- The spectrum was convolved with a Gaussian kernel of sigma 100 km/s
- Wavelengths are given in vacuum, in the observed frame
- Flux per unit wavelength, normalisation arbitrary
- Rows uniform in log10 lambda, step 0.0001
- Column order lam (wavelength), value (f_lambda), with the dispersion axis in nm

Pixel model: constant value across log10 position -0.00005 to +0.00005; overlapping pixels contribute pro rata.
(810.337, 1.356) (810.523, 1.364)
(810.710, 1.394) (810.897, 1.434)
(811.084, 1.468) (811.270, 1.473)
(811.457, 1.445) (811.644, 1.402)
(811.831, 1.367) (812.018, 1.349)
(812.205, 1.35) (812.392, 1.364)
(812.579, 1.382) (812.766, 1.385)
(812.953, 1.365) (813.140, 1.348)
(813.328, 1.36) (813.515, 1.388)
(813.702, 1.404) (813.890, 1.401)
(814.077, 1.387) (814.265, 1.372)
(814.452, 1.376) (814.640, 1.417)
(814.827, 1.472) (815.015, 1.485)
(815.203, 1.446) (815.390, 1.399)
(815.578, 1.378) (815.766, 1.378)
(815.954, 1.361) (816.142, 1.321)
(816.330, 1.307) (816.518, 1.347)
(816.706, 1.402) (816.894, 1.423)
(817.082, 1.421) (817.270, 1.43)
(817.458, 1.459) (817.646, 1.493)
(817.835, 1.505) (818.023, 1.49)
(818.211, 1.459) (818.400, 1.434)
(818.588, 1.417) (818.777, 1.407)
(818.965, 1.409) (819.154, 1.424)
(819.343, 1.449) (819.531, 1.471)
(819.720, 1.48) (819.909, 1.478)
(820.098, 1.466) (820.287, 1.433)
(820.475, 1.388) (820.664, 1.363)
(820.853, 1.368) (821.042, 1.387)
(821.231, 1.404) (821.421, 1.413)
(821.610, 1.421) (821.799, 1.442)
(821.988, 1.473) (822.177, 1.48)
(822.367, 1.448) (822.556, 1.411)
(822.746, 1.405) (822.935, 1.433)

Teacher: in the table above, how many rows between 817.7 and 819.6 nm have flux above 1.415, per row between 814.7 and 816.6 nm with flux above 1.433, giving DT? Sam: 2.7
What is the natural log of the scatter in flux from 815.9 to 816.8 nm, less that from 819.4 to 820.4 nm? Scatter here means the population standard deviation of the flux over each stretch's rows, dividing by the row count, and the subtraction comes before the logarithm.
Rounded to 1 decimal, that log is -4.1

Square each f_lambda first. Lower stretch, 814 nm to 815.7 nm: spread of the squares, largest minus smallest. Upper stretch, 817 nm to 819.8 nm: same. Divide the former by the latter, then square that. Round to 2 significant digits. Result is 1.3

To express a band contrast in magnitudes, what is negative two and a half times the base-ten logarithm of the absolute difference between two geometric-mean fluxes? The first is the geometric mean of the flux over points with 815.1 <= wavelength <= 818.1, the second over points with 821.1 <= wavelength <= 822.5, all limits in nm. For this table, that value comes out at 3.77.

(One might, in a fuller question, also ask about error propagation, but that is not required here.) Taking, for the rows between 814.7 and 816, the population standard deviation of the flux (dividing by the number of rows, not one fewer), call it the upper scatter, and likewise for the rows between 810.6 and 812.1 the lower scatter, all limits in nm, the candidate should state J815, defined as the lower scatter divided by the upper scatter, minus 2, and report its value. -1.1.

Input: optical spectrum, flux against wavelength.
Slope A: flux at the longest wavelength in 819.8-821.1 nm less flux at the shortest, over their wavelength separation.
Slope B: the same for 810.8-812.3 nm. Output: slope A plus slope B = -0.14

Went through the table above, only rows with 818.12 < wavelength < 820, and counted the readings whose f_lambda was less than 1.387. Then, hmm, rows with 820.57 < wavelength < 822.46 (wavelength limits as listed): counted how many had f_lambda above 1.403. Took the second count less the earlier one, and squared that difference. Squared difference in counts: 49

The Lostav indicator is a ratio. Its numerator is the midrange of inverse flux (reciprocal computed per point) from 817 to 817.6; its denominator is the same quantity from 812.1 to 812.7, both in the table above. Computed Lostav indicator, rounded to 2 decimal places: 0.95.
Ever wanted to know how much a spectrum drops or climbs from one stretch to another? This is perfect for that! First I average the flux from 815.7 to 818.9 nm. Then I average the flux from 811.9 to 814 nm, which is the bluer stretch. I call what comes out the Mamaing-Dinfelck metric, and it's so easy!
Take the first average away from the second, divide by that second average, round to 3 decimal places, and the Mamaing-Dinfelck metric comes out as -0.031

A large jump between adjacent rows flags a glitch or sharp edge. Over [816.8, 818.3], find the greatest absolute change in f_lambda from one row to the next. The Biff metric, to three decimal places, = 0.034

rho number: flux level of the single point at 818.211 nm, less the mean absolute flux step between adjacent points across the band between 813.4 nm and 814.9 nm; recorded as 1.44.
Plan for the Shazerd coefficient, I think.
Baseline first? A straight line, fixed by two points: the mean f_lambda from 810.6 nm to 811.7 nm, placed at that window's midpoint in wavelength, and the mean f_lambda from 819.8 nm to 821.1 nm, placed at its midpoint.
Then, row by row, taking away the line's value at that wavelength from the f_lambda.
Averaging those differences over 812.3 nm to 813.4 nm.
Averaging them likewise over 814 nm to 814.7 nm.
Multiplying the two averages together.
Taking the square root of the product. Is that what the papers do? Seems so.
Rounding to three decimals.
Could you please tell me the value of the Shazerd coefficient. 0.051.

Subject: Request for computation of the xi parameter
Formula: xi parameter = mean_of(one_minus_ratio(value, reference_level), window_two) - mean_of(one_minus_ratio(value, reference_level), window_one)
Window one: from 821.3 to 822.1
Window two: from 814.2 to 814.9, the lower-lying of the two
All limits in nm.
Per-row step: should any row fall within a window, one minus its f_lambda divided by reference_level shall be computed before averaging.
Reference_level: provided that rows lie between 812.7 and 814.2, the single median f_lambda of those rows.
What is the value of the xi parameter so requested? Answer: 0.02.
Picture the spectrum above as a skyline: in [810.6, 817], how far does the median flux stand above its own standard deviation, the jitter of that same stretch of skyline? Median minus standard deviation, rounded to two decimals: 1.34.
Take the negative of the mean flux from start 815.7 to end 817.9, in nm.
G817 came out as -1.40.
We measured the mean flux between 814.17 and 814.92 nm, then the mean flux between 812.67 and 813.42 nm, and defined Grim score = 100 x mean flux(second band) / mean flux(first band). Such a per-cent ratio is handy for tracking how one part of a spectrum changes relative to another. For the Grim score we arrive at 97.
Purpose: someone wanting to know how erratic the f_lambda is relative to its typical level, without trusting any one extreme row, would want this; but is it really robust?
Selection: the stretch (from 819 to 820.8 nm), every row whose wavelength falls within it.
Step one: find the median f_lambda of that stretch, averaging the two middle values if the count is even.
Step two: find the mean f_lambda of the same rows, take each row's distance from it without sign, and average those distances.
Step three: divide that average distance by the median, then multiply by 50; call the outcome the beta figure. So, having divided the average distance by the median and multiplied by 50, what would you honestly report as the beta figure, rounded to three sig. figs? 1.14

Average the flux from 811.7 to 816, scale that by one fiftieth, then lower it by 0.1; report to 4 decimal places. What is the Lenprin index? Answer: -0.0722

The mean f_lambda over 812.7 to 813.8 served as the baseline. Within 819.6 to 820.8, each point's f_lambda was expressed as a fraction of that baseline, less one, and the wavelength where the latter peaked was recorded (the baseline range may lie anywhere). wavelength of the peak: 819.720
